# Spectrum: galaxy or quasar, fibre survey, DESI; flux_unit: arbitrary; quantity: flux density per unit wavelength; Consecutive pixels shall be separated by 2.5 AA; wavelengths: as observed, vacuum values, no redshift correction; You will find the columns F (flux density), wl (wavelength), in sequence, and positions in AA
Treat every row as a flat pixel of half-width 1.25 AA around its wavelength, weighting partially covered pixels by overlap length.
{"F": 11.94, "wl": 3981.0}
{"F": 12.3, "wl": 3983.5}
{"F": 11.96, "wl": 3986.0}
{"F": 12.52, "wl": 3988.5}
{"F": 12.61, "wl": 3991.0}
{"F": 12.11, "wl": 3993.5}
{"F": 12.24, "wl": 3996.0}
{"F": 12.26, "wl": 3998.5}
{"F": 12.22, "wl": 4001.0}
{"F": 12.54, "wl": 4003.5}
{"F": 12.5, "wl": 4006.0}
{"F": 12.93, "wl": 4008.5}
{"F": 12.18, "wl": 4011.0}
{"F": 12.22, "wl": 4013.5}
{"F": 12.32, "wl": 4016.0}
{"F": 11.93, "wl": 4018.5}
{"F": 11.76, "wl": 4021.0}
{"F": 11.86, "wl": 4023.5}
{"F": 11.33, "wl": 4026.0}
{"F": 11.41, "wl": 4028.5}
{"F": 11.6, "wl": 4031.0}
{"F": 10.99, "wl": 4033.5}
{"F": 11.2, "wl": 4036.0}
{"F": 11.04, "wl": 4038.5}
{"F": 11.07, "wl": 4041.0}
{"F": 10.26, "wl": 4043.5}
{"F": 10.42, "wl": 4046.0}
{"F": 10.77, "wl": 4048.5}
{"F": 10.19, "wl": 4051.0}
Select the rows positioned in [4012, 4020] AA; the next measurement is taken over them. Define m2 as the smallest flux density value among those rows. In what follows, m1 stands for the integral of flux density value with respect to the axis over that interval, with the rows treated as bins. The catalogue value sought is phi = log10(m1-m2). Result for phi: 1.931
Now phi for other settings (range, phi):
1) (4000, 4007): 1.874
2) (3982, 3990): 1.935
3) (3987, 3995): 1.940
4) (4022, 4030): 1.909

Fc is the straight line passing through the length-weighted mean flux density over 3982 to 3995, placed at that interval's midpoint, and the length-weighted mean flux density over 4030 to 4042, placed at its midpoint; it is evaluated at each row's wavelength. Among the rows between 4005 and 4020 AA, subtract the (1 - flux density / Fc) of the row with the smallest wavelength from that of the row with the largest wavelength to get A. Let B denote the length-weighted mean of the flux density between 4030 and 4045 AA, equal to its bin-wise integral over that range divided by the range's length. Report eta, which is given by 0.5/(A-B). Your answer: -0.0455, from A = 0.022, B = 11.0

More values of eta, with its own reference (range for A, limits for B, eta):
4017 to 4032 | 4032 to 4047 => -0.0461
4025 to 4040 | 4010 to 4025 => -0.0416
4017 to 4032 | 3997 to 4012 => -0.0402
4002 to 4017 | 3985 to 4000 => -0.0407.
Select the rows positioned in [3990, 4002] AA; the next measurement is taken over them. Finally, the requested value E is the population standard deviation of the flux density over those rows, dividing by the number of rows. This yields 0.17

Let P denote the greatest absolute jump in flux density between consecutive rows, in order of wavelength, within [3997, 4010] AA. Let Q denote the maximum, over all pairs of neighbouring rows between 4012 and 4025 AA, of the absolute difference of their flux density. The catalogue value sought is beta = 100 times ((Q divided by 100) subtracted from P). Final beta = 43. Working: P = 0.43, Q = 0.39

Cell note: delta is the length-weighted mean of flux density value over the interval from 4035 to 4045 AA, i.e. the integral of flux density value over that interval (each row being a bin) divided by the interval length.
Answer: 10.9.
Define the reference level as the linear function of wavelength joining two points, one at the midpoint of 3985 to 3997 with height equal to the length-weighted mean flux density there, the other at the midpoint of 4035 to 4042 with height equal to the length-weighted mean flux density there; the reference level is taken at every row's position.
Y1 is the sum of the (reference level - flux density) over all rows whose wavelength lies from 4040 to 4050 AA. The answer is 1.3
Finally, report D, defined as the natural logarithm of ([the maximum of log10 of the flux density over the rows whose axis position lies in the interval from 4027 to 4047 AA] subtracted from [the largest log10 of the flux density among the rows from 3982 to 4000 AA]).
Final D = -3.3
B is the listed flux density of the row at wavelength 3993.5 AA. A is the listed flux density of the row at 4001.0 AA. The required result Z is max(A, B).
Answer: 12.2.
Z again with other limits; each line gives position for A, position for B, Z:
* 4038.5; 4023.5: 11.9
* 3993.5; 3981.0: 12.1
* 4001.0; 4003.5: 12.5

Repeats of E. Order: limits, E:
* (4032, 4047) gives 0.36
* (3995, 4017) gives 0.23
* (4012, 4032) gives 0.33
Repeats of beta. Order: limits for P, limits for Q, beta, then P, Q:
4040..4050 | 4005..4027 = 80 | 0.81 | 0.75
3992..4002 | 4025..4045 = 12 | 0.13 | 0.81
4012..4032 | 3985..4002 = 52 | 0.53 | 0.56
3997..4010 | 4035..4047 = 42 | 0.43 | 0.81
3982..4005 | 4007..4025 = 55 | 0.56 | 0.75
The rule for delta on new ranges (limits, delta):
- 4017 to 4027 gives 11.7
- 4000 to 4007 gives 12.4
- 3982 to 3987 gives 12.1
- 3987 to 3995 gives 12.4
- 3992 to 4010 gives 12.4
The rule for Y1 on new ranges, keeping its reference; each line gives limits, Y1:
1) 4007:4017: -2.6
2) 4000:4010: -2.4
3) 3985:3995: 0.1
